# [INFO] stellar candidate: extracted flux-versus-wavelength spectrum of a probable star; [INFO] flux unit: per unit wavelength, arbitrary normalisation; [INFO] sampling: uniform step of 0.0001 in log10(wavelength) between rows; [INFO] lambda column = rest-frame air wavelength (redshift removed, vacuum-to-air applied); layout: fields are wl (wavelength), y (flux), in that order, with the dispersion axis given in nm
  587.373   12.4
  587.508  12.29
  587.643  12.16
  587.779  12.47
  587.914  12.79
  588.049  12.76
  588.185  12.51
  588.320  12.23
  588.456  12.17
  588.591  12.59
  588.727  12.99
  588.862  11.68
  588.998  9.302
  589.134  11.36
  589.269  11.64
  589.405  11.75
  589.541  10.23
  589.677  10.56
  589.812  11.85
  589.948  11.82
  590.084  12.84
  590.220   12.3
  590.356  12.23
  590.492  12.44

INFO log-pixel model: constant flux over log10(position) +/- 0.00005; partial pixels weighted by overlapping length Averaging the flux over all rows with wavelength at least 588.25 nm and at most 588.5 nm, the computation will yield 12.2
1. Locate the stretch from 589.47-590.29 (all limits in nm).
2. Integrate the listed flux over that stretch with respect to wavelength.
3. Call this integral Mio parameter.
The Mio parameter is 9.5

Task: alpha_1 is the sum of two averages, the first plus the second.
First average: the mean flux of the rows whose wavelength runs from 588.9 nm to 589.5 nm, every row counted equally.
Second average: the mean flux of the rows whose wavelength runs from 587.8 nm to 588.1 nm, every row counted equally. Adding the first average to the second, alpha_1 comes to 23.8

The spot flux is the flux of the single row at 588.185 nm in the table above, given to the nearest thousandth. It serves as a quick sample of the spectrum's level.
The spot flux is 12.510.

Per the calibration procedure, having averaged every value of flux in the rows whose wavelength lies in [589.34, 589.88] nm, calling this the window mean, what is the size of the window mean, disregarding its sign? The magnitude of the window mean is 11.10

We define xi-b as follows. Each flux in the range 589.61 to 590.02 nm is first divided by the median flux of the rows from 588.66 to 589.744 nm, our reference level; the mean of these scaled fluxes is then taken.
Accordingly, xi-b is 0.99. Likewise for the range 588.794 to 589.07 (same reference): 0.91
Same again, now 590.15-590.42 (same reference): 1.07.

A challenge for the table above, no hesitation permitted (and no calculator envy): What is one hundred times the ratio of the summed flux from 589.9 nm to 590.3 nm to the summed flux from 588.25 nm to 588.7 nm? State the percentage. 100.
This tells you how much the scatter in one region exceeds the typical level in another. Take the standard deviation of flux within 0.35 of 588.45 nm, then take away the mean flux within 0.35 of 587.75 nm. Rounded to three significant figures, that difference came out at -12.2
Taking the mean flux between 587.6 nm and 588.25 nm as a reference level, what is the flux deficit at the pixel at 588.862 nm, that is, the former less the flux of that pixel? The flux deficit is 0.9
